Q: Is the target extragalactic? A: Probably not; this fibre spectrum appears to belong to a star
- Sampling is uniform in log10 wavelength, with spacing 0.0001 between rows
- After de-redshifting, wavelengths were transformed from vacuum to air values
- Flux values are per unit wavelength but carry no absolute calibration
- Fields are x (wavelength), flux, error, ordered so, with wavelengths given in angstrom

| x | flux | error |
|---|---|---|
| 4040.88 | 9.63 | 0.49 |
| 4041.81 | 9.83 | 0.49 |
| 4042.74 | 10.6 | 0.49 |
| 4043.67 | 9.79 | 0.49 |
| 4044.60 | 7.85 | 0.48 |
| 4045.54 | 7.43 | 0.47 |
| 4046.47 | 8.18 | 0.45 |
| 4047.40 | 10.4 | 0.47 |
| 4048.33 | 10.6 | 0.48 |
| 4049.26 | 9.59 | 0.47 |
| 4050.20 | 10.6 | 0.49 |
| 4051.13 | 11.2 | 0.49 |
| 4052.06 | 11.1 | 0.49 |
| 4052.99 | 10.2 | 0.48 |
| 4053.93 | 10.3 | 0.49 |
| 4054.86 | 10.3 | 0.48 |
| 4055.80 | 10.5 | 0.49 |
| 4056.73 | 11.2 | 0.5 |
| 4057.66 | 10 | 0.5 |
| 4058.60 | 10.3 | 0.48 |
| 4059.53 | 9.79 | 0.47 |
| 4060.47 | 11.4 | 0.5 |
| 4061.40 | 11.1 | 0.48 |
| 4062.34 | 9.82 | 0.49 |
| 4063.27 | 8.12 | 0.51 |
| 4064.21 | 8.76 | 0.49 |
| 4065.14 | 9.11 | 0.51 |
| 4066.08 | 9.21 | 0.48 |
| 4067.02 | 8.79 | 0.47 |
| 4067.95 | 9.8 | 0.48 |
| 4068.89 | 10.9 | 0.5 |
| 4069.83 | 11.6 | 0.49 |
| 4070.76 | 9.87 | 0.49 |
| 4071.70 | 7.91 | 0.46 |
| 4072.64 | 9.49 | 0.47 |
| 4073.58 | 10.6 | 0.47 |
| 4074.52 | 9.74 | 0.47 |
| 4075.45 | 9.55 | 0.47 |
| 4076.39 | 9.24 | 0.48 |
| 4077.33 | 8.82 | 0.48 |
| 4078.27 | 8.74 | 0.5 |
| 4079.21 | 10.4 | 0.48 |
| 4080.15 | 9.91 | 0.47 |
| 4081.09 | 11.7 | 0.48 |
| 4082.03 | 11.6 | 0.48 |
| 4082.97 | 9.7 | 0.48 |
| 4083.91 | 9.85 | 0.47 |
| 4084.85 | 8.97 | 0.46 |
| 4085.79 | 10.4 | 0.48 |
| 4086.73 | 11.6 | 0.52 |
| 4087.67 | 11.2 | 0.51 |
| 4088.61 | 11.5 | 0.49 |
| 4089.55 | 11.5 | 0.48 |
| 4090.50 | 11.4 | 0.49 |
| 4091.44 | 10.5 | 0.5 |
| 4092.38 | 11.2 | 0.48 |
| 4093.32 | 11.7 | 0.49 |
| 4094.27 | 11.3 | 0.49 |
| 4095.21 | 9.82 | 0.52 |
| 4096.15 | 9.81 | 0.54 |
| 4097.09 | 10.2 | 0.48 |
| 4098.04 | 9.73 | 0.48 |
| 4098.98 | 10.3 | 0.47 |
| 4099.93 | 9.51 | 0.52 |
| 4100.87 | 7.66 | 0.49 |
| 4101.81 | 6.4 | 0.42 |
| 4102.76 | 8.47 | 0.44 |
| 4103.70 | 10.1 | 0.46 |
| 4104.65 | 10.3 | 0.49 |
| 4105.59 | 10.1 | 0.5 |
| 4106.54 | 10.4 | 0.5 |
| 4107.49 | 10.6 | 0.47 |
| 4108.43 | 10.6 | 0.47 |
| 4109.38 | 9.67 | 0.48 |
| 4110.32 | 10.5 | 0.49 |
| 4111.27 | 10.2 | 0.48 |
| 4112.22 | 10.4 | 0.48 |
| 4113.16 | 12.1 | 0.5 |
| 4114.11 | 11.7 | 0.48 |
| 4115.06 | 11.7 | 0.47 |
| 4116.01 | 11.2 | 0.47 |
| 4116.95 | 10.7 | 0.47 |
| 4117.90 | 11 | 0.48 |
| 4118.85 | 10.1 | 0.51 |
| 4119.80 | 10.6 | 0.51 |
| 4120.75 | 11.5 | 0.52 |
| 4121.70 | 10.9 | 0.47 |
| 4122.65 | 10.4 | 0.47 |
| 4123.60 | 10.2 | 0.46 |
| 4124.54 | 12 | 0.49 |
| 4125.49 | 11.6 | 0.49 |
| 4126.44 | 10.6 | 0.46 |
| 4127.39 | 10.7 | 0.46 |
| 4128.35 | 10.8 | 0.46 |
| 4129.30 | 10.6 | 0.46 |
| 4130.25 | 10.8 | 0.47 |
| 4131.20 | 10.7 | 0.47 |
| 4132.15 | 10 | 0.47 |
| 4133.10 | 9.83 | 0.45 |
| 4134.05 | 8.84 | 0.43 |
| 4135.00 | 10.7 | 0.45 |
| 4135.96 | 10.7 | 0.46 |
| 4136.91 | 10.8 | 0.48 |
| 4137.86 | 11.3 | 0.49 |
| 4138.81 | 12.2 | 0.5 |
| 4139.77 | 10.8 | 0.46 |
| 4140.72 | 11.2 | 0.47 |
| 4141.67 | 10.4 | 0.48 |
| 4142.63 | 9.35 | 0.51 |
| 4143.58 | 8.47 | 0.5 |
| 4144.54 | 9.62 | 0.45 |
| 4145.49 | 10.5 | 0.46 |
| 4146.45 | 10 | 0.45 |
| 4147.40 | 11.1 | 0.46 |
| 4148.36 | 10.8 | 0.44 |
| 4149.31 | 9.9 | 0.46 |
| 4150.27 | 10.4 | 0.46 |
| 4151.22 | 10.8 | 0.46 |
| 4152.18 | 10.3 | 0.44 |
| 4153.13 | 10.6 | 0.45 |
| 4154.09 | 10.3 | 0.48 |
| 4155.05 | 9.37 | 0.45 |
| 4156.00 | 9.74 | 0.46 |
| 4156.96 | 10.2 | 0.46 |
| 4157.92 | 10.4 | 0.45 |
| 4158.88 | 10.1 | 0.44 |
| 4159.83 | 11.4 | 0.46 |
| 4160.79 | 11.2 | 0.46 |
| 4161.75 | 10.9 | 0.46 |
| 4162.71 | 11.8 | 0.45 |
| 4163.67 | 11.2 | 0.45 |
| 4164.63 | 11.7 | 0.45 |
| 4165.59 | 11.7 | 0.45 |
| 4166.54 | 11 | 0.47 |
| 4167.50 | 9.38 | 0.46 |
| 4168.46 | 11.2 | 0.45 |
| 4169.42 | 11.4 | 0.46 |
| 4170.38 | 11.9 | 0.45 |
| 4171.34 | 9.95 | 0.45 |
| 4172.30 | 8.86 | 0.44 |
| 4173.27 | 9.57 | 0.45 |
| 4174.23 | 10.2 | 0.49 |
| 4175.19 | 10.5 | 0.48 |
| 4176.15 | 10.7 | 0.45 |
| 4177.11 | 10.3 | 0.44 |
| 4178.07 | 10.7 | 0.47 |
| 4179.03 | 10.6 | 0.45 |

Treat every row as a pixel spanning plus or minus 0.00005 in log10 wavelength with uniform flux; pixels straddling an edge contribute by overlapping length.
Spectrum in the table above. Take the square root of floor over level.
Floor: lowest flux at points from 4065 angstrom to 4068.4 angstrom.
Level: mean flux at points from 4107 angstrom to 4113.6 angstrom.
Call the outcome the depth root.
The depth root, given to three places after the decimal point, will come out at 0.911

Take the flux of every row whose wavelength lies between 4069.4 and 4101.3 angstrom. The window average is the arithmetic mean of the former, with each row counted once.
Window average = 10.21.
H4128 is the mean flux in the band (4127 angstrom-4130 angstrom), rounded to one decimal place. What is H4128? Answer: 10.7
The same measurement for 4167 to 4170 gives 10.7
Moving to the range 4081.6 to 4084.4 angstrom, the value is 10.4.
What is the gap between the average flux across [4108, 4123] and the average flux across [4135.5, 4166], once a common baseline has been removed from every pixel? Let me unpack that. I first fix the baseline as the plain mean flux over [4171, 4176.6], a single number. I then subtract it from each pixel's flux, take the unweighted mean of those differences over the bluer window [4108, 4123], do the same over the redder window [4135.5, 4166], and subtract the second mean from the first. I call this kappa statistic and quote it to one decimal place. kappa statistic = 0.2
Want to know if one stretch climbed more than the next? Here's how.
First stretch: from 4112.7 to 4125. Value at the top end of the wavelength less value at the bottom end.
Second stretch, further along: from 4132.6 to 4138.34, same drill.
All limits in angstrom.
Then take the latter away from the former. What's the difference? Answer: -1.6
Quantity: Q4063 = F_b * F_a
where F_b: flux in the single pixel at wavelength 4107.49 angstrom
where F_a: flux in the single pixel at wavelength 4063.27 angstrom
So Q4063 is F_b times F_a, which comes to 86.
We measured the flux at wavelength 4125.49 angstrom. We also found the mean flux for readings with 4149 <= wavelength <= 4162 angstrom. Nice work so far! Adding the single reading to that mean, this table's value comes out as 22.0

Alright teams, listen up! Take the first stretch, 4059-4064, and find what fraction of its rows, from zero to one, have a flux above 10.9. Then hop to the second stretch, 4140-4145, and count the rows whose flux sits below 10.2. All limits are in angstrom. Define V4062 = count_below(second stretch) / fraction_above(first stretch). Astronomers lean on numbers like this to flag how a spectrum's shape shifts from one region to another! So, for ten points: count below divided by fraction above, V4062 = 7.5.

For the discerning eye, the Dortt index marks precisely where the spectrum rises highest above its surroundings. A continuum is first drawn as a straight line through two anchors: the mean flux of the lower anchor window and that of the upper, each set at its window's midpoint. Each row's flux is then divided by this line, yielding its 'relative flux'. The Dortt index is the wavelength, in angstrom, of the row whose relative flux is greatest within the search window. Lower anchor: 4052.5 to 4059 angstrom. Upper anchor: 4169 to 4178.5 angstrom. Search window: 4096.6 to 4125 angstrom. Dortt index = 4113.16 angstrom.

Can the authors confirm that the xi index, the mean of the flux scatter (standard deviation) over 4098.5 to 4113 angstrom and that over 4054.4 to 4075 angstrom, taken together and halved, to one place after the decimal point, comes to 1.1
